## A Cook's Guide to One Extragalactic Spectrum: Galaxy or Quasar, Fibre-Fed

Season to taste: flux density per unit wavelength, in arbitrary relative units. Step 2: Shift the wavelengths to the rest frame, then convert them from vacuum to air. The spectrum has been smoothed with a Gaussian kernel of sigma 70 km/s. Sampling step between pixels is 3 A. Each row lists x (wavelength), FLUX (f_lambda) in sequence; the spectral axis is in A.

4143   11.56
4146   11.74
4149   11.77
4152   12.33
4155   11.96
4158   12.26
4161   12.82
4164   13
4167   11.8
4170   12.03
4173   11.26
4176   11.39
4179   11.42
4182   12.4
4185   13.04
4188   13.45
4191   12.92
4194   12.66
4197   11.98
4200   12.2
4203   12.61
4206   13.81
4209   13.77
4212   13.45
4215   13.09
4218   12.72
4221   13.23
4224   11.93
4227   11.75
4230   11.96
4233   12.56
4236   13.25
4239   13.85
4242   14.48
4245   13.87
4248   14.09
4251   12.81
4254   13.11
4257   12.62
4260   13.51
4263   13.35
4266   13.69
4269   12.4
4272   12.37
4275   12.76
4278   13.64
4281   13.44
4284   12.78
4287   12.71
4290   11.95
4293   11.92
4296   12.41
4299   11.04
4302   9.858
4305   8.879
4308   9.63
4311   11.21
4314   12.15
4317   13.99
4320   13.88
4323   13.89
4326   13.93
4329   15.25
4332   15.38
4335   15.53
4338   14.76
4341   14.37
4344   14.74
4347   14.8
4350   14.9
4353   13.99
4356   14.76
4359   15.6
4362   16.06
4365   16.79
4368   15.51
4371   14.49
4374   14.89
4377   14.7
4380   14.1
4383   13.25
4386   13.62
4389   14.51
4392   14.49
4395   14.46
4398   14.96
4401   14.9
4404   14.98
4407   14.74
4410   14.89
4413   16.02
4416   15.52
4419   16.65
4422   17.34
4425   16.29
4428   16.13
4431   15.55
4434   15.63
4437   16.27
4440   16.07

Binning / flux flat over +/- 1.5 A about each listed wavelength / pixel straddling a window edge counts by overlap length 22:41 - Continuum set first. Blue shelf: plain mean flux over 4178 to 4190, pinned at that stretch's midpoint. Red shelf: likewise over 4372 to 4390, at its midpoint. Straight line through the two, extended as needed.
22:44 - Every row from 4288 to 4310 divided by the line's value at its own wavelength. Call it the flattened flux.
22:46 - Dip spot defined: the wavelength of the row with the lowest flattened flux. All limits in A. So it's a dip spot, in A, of 4305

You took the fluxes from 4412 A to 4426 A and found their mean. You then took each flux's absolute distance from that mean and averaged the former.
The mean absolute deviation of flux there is 0.50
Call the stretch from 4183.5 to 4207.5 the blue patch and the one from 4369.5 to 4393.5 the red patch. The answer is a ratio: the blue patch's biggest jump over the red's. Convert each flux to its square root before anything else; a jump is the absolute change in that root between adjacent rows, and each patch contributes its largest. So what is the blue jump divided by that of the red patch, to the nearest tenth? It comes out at 1.4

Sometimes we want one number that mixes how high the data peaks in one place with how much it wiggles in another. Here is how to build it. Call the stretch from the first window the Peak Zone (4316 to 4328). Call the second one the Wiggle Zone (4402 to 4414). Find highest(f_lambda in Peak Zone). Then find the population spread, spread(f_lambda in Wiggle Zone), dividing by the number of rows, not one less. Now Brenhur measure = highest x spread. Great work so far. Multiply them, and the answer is 7.1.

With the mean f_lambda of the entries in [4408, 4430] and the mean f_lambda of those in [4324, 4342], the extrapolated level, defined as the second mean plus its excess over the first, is 13.6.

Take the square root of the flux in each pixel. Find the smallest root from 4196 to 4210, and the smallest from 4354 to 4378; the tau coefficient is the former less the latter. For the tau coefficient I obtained -0.35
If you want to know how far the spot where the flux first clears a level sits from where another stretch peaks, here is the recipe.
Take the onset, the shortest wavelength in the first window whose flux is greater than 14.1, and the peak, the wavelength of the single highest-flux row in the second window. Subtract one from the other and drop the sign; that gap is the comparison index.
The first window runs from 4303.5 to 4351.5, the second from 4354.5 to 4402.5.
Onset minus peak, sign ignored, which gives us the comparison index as 36 A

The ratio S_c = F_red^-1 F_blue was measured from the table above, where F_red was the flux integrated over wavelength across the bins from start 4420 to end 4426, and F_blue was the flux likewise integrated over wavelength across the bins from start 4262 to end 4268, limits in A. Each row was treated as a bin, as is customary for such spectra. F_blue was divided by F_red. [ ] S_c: 0.80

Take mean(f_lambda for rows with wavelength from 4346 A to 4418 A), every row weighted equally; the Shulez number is 14.9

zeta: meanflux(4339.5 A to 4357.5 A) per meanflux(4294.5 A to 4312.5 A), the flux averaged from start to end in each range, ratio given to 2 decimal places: 1.39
